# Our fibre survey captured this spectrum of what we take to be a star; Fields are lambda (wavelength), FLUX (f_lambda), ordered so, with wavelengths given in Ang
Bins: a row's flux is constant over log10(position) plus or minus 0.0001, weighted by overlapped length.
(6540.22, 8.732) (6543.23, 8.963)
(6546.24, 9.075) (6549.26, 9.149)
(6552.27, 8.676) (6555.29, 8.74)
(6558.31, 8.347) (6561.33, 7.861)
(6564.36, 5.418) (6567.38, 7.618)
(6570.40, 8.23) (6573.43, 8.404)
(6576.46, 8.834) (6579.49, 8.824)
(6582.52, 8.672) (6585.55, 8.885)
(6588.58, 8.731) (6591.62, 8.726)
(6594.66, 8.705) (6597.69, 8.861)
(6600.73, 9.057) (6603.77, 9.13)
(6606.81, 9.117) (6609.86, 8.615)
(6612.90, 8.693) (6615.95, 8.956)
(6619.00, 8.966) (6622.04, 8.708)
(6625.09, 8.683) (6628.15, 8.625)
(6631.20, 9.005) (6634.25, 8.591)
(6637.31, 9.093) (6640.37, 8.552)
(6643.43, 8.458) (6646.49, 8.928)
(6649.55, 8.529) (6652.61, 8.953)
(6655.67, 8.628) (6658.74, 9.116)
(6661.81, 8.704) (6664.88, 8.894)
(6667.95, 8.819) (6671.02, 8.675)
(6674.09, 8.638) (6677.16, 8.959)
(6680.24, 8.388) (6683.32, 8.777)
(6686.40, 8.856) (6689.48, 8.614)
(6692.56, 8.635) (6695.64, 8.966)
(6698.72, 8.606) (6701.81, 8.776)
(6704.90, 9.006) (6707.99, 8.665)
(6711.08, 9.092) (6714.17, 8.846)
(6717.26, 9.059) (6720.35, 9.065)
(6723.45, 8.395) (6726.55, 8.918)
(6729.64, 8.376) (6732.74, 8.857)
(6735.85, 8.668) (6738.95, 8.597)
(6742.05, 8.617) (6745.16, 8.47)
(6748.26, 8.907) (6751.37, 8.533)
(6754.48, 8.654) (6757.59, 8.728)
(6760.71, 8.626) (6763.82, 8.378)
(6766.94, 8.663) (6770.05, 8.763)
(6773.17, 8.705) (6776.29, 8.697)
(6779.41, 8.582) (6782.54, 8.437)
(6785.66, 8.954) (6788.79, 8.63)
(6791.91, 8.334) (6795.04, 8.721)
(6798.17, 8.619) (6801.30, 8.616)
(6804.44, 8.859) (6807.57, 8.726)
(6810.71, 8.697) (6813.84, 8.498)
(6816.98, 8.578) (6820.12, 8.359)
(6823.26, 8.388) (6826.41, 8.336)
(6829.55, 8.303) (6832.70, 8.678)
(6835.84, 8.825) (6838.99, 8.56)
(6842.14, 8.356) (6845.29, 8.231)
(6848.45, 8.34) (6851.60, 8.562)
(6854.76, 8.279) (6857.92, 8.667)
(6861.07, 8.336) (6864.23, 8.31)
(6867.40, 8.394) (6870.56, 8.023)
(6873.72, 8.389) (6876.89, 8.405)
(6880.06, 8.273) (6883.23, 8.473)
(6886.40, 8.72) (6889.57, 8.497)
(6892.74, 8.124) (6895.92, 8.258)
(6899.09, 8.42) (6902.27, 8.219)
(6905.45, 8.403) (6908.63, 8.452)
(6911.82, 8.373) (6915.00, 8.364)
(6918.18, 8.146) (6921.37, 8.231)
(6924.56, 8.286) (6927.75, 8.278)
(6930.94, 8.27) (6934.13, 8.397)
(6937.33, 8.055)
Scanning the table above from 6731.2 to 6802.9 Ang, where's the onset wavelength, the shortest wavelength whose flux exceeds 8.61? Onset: 6732.74 Ang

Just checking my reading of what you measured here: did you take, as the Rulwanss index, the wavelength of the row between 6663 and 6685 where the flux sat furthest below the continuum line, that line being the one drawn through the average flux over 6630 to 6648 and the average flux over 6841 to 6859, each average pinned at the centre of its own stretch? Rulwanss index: 6680.24 Ang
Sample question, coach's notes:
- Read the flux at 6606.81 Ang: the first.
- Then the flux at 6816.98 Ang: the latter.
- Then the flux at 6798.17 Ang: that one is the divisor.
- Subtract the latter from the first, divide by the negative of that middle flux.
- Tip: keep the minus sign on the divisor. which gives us -0.063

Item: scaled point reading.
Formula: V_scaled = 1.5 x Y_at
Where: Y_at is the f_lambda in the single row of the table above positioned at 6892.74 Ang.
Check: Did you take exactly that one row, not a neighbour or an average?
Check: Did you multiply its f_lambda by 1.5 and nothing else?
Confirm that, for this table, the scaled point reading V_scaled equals 12.2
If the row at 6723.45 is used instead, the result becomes 12.6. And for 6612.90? 13.0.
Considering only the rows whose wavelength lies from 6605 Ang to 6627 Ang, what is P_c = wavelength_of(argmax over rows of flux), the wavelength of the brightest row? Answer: 6606.81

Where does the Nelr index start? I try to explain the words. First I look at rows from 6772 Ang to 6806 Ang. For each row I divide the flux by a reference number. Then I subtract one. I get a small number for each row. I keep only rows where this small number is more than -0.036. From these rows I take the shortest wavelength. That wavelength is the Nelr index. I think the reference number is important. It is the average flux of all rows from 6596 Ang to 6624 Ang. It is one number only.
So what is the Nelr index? 6773.17 Ang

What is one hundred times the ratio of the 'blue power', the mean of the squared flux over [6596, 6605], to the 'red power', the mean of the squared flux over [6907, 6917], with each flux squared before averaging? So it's 115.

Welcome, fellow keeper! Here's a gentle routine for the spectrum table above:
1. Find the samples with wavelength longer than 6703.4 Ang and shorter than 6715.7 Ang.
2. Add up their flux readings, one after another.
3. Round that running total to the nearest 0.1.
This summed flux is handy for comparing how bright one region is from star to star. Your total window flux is 35.6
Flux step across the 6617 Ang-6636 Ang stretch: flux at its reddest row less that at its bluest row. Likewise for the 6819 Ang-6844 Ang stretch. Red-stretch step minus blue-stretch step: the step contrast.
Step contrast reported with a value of 0.37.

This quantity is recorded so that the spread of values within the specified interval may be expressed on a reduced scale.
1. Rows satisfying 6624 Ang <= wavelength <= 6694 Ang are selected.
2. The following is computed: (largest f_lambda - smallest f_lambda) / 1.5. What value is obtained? 0.49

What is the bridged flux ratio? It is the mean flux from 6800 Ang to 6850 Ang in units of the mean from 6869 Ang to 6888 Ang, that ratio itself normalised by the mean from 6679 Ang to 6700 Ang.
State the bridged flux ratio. 0.117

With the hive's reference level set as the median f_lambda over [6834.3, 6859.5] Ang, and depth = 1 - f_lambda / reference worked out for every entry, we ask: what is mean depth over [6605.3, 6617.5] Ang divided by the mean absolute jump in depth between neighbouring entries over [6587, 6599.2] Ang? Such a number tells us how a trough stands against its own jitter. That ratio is -6.4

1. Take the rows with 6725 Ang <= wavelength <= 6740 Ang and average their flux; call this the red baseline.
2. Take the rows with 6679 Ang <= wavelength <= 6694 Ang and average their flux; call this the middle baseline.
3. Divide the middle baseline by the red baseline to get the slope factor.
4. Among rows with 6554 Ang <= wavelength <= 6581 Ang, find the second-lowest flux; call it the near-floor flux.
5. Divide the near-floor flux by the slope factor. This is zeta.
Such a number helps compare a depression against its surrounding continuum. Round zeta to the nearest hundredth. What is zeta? 7.64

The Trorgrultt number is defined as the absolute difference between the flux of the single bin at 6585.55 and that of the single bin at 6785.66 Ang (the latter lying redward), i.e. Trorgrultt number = 0.07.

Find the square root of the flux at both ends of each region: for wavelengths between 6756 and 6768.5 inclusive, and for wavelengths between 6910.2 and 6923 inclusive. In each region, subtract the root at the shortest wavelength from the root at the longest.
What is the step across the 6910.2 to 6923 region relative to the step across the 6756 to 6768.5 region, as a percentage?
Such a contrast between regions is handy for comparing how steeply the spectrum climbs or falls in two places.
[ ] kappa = 224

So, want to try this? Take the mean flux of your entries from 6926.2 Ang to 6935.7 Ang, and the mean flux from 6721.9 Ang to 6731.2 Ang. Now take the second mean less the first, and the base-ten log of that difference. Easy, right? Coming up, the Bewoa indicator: -0.61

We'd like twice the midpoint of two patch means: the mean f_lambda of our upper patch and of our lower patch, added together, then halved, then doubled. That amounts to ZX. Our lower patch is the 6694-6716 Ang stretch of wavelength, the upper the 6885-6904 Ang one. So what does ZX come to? 17.2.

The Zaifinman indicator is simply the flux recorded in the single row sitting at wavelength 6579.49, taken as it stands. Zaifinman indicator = 8.824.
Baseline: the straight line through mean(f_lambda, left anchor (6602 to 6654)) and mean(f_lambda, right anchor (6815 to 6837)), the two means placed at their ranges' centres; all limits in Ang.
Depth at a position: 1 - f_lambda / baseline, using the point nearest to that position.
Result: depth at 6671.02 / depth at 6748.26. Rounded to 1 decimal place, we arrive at -0.2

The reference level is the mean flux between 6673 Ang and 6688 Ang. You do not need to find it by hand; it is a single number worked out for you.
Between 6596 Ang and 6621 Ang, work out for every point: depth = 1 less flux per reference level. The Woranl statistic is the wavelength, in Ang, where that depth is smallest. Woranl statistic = 6603.77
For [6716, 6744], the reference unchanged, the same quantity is 6720.35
